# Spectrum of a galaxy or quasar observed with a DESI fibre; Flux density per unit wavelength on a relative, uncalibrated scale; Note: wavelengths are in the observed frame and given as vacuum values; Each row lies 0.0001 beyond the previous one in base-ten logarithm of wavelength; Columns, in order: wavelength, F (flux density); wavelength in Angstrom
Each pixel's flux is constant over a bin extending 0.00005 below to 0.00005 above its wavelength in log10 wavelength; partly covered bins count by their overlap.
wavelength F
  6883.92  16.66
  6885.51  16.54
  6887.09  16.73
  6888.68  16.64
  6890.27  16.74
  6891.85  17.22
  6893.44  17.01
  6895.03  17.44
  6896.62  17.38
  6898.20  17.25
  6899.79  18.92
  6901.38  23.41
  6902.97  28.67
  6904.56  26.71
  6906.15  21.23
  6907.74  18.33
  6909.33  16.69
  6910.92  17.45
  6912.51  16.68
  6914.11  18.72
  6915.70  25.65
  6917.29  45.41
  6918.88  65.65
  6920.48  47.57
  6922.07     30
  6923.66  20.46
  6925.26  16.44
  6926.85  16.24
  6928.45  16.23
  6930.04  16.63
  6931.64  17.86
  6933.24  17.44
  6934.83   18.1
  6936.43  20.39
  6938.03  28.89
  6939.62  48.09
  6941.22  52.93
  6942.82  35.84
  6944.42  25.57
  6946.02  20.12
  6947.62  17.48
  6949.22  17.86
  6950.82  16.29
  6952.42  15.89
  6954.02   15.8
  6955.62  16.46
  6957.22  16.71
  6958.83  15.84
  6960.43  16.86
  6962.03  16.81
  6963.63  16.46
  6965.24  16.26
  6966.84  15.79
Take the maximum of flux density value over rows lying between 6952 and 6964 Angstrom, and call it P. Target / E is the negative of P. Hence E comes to -17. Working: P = 16.86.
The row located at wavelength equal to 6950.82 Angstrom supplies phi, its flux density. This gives 16.29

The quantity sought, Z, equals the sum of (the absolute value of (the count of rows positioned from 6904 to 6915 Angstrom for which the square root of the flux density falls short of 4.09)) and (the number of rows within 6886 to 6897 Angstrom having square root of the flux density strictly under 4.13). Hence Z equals 6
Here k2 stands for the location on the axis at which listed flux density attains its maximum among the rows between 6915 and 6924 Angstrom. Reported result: 6918.88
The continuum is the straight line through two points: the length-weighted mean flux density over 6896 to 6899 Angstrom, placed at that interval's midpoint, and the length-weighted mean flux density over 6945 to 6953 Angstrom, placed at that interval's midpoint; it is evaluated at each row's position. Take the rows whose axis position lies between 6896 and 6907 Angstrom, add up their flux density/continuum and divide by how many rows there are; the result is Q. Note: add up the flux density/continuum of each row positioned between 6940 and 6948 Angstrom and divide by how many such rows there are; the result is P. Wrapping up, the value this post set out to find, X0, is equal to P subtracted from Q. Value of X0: -0.45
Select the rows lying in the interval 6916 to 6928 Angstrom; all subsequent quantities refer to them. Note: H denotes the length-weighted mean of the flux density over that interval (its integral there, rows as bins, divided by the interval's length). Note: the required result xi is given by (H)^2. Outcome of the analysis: 1131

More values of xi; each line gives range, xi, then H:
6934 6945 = 1085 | 32.9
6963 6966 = 266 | 16.3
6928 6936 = 304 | 17.4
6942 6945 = 973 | 31.2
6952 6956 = 257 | 16.0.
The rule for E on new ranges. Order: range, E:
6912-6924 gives -66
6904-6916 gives -27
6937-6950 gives -53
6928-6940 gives -48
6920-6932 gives -48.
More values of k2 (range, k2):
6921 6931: 6922.07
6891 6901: 6899.79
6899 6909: 6902.97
